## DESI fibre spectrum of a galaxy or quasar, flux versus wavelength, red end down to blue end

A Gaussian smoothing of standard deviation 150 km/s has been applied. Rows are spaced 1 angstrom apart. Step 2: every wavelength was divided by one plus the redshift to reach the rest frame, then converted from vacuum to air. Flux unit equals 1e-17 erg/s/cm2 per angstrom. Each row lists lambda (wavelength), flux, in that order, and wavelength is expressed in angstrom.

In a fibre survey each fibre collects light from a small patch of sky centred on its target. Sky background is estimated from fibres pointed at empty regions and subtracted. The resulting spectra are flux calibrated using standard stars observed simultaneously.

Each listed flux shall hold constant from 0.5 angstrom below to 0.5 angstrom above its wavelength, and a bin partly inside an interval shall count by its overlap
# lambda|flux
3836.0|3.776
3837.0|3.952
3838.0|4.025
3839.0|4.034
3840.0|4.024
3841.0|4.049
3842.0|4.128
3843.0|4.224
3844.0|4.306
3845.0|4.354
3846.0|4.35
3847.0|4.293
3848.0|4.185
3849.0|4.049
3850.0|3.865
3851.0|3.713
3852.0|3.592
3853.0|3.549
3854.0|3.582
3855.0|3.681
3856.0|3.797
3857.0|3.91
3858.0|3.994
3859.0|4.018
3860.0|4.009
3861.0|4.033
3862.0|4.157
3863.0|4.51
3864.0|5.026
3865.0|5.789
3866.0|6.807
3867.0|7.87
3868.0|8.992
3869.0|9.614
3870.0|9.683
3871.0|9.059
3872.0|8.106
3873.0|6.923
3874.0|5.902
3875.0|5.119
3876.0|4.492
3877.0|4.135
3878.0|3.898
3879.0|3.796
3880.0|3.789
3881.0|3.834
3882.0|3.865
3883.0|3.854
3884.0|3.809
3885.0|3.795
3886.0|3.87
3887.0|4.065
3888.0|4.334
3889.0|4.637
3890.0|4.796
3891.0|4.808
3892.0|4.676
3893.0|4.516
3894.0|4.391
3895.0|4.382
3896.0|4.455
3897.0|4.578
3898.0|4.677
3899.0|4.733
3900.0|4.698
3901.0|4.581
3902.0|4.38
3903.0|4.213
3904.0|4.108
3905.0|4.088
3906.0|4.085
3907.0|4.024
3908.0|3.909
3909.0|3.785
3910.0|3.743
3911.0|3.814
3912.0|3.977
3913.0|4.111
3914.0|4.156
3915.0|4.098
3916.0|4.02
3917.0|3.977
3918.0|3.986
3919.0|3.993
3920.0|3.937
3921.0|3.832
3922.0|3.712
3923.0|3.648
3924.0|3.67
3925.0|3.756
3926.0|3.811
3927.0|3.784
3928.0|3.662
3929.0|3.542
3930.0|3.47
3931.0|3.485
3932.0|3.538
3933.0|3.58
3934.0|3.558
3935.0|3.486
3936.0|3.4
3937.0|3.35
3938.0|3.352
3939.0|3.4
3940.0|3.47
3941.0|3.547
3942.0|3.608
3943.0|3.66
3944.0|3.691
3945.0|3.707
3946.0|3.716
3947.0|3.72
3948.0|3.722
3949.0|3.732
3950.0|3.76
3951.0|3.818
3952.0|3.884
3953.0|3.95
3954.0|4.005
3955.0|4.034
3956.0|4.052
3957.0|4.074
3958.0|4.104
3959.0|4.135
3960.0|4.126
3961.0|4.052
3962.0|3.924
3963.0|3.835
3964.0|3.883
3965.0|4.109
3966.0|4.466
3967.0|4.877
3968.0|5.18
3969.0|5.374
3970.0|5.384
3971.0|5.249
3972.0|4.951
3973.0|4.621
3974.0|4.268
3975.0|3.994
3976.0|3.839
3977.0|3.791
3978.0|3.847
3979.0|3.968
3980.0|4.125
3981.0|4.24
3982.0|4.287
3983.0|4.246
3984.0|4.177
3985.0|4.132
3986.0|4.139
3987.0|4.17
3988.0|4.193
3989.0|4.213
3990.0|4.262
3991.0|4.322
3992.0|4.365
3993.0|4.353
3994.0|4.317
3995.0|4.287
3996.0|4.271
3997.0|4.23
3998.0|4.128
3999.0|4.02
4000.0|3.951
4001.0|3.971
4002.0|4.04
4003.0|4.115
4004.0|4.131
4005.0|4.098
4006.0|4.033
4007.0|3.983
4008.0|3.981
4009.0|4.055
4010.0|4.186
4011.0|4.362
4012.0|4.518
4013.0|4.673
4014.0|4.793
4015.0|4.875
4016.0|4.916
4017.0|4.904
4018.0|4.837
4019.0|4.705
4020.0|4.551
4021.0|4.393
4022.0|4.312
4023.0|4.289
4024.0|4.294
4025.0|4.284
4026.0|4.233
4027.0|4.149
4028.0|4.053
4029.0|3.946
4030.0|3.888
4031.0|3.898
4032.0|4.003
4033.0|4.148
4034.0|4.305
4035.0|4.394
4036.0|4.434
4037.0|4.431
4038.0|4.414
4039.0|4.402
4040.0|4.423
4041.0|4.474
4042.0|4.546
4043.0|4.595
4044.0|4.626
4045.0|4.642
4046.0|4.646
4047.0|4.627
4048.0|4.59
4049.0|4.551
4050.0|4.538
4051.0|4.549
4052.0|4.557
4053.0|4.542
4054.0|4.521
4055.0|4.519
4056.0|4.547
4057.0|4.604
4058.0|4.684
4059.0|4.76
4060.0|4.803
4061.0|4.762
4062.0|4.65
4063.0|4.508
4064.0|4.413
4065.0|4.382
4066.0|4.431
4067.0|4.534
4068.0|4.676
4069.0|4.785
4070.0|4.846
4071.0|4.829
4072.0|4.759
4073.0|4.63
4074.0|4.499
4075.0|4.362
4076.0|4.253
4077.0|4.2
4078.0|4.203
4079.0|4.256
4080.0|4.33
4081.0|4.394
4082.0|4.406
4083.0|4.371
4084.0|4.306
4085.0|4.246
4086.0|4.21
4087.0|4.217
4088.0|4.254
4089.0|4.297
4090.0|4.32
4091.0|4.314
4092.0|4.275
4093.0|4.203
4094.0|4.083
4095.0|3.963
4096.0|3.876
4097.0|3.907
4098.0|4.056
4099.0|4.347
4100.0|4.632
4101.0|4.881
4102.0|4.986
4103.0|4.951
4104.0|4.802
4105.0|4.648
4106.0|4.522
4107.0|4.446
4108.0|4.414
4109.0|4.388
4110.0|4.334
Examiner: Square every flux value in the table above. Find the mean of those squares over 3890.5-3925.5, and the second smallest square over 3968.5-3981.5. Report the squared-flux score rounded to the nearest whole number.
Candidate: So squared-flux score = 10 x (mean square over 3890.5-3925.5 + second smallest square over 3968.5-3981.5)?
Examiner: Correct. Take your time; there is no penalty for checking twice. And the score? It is 321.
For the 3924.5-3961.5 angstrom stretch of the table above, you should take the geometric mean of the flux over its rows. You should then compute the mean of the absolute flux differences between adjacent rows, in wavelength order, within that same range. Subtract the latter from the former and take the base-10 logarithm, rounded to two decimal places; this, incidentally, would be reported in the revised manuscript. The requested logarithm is 0.56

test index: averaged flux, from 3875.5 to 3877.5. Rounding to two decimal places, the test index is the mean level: 4.31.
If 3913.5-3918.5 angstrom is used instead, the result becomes 4.05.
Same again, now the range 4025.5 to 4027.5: 4.19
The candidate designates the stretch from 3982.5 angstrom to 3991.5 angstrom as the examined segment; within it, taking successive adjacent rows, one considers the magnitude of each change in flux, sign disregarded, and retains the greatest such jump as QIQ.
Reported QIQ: 0.069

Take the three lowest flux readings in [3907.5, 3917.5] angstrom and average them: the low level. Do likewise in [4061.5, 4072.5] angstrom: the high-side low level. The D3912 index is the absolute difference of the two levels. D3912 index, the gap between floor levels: 0.63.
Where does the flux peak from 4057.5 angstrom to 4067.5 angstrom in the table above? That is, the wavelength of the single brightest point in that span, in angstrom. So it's 4060.0 angstrom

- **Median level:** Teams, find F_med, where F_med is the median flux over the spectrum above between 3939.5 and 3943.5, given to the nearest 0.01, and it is 3.58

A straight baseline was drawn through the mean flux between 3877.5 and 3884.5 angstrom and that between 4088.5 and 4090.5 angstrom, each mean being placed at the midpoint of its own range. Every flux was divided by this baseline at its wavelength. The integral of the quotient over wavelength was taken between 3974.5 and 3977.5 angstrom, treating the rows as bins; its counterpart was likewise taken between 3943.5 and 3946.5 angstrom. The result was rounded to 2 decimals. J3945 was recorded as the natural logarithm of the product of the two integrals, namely 2.08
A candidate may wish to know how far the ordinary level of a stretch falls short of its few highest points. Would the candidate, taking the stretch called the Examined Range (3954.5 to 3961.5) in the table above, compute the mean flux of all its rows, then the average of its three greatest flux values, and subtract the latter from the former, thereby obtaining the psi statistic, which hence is 0.0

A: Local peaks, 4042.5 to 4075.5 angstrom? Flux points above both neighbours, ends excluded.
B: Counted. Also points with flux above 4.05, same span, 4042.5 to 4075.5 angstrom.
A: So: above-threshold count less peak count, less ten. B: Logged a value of 19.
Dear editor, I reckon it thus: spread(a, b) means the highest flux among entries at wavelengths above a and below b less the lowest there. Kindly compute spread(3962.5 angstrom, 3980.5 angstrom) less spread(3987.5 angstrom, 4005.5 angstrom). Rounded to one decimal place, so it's 1.2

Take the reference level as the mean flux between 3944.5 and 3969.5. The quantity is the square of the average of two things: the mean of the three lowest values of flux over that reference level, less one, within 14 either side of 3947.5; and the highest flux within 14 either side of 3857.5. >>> 23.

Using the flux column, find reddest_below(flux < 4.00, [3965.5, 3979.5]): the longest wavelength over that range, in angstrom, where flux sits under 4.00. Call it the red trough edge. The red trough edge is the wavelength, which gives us 3979.0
